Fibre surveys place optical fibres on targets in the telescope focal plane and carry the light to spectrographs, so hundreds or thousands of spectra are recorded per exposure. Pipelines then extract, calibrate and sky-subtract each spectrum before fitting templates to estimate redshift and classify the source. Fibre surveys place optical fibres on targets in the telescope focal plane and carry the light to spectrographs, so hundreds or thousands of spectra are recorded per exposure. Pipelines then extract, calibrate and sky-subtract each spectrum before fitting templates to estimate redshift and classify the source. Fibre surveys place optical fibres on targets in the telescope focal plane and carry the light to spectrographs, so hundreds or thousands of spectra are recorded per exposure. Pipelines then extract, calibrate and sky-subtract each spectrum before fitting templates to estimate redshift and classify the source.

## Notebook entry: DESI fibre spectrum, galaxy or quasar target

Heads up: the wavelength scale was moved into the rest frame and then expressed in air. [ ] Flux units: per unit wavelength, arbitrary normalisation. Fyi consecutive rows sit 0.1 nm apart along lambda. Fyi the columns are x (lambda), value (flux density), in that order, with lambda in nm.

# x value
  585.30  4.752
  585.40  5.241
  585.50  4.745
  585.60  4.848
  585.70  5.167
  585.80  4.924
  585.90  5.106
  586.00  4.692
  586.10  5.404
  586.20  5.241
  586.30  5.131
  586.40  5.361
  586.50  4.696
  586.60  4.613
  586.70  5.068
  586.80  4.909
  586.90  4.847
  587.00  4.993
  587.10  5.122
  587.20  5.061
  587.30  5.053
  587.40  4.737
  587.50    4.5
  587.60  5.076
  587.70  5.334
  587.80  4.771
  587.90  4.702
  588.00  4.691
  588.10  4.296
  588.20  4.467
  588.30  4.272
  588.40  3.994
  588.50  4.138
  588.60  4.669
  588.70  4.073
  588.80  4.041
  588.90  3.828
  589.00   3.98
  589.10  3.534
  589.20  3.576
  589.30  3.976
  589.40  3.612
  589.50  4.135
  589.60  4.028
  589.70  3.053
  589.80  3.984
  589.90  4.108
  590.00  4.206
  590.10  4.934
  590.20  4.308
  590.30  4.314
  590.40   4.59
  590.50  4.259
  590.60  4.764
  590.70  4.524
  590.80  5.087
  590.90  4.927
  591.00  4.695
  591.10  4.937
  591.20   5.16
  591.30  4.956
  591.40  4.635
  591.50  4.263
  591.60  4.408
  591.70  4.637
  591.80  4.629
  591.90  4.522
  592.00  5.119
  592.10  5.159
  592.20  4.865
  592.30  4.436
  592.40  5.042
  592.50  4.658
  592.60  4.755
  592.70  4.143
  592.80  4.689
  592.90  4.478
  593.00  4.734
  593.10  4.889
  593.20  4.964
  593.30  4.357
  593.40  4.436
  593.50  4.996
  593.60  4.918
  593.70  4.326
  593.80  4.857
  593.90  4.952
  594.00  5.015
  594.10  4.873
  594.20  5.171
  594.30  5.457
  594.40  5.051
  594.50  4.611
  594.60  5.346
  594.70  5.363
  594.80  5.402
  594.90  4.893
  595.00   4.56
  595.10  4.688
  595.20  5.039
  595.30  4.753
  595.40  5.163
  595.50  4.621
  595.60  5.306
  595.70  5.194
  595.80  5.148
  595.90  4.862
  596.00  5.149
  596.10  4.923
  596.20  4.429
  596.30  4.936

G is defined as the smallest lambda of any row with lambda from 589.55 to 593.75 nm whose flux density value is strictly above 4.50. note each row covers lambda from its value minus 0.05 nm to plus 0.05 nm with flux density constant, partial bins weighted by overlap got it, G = 590.10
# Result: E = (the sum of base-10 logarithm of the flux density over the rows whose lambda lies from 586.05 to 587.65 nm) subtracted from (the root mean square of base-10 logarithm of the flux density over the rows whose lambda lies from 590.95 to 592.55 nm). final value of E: -10.5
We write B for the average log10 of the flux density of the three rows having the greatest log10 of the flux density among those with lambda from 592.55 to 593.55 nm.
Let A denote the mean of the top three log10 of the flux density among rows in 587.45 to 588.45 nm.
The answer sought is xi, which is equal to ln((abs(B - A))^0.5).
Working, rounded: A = 0.704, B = 0.695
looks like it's -2.3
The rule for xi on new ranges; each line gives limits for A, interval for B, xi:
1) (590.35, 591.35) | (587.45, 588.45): -3.4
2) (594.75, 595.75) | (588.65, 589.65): -1.1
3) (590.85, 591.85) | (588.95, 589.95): -1.2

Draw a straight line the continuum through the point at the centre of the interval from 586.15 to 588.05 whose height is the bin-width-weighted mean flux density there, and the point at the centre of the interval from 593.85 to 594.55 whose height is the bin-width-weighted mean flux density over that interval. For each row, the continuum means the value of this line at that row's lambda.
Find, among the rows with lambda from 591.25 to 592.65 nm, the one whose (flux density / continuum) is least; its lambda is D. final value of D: 591.50 nm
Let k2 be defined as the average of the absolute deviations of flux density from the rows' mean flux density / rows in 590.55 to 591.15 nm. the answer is 0.16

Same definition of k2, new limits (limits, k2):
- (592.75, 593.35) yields 0.18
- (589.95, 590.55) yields 0.22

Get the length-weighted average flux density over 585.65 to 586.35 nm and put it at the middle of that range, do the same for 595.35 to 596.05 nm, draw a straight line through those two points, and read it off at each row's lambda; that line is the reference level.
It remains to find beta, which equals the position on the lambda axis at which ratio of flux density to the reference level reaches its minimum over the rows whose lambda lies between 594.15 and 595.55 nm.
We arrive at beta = 595.00 nm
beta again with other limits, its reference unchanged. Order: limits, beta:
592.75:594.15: 593.70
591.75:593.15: 592.70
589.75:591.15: 589.80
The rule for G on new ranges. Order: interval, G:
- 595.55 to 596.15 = 595.60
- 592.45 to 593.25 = 592.50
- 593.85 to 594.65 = 593.90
